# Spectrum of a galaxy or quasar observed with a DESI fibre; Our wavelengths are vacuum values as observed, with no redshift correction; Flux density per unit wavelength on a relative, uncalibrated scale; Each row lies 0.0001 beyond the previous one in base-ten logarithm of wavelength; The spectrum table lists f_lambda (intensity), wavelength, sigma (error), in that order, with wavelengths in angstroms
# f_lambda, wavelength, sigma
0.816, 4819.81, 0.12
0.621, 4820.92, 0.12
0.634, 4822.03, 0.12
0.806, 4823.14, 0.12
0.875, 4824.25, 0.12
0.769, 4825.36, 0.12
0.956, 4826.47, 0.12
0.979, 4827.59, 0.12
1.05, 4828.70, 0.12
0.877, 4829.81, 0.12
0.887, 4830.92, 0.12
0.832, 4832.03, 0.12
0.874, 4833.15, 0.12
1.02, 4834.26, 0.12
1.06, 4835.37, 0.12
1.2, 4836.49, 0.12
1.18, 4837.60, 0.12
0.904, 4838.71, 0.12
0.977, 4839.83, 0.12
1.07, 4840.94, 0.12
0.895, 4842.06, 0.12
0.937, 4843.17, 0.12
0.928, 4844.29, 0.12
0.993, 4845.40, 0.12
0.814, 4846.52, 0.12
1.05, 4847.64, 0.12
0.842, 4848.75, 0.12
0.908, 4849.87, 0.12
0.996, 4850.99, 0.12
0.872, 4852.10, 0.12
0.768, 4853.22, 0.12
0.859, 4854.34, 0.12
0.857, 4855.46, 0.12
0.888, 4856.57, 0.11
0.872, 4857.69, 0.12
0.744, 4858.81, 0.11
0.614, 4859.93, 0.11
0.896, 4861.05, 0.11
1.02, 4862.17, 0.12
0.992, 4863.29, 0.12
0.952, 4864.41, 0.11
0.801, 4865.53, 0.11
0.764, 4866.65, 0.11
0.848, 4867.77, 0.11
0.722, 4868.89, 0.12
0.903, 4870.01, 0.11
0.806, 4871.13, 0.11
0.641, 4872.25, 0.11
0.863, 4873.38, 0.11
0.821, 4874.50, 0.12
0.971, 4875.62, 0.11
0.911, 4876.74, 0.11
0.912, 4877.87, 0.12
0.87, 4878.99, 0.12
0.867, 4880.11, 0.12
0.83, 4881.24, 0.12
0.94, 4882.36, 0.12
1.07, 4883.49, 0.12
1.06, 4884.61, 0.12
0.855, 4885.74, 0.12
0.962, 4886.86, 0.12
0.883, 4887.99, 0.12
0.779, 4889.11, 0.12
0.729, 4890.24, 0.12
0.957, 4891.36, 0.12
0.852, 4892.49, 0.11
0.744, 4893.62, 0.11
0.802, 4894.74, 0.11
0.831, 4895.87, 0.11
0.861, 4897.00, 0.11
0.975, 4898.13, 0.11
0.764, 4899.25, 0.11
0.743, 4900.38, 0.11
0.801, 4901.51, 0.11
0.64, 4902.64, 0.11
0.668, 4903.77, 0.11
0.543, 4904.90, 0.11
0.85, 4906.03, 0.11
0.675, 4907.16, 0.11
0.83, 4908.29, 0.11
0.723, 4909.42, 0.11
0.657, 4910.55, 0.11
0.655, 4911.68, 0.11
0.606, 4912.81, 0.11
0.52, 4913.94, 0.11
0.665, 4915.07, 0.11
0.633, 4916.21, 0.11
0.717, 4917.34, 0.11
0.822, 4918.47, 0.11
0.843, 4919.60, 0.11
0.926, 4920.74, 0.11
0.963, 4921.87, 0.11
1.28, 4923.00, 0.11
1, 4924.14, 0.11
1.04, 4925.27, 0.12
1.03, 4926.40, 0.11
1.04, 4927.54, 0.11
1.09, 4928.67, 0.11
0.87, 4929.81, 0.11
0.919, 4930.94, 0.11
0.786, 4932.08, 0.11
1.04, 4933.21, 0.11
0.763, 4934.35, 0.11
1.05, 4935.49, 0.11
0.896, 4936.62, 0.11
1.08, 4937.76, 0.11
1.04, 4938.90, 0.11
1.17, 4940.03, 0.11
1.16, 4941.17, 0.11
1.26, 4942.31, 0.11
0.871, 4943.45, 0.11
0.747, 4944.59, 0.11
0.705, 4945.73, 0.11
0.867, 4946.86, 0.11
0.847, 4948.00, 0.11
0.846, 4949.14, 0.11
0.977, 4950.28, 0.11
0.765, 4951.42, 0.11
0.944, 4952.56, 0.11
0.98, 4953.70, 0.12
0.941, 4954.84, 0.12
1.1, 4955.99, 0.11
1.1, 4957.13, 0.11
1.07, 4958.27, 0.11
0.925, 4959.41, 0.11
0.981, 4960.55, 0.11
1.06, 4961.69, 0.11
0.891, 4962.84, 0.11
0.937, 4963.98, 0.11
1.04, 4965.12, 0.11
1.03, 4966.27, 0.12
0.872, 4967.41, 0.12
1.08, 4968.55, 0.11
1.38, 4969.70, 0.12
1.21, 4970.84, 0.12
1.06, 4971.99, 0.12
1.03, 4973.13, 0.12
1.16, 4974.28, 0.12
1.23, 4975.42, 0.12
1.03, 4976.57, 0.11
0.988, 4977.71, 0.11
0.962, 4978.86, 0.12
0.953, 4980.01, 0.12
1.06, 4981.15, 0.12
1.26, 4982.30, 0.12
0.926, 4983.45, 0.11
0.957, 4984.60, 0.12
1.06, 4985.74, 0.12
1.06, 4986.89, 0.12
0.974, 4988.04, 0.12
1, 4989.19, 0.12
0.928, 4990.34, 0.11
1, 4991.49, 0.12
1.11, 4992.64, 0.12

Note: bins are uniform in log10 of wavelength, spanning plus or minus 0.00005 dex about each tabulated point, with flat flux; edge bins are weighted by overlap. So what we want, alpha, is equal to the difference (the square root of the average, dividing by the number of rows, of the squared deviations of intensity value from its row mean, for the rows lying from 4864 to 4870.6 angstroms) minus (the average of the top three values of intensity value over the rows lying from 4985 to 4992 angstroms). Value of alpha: -0.96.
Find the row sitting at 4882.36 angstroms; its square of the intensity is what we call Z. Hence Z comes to 0.9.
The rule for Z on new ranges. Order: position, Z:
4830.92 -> 0.8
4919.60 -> 0.7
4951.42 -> 0.6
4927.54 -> 1.1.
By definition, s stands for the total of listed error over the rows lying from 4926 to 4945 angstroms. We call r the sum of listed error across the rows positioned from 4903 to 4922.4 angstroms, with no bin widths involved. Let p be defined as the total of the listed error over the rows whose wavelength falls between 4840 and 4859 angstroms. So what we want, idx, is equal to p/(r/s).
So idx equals 2.02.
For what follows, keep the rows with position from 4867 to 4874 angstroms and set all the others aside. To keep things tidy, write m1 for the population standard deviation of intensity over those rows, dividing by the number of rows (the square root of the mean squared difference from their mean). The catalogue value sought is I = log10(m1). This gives -1.05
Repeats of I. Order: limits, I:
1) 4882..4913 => -0.88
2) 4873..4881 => -1.35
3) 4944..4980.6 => -0.85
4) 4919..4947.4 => -0.82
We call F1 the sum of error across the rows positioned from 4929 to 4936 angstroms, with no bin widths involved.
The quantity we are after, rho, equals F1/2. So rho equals 0.33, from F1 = 0.66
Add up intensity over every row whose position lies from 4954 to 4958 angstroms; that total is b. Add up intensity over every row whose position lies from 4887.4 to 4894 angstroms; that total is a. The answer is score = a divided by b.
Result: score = 1.6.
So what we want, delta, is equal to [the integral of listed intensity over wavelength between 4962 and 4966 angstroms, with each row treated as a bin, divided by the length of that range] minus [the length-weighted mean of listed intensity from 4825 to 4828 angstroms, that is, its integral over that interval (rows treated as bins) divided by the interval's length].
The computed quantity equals 0.062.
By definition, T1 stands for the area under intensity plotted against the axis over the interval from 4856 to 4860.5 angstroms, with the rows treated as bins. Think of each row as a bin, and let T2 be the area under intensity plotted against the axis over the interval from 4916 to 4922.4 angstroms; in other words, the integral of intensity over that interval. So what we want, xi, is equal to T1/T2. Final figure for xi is 0.66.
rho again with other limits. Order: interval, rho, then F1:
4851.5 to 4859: 0.41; 0.82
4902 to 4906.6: 0.22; 0.44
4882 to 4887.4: 0.30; 0.60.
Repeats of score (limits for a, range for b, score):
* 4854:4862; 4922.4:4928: 1.1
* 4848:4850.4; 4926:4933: 0.3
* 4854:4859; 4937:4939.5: 2.0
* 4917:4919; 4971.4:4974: 0.7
